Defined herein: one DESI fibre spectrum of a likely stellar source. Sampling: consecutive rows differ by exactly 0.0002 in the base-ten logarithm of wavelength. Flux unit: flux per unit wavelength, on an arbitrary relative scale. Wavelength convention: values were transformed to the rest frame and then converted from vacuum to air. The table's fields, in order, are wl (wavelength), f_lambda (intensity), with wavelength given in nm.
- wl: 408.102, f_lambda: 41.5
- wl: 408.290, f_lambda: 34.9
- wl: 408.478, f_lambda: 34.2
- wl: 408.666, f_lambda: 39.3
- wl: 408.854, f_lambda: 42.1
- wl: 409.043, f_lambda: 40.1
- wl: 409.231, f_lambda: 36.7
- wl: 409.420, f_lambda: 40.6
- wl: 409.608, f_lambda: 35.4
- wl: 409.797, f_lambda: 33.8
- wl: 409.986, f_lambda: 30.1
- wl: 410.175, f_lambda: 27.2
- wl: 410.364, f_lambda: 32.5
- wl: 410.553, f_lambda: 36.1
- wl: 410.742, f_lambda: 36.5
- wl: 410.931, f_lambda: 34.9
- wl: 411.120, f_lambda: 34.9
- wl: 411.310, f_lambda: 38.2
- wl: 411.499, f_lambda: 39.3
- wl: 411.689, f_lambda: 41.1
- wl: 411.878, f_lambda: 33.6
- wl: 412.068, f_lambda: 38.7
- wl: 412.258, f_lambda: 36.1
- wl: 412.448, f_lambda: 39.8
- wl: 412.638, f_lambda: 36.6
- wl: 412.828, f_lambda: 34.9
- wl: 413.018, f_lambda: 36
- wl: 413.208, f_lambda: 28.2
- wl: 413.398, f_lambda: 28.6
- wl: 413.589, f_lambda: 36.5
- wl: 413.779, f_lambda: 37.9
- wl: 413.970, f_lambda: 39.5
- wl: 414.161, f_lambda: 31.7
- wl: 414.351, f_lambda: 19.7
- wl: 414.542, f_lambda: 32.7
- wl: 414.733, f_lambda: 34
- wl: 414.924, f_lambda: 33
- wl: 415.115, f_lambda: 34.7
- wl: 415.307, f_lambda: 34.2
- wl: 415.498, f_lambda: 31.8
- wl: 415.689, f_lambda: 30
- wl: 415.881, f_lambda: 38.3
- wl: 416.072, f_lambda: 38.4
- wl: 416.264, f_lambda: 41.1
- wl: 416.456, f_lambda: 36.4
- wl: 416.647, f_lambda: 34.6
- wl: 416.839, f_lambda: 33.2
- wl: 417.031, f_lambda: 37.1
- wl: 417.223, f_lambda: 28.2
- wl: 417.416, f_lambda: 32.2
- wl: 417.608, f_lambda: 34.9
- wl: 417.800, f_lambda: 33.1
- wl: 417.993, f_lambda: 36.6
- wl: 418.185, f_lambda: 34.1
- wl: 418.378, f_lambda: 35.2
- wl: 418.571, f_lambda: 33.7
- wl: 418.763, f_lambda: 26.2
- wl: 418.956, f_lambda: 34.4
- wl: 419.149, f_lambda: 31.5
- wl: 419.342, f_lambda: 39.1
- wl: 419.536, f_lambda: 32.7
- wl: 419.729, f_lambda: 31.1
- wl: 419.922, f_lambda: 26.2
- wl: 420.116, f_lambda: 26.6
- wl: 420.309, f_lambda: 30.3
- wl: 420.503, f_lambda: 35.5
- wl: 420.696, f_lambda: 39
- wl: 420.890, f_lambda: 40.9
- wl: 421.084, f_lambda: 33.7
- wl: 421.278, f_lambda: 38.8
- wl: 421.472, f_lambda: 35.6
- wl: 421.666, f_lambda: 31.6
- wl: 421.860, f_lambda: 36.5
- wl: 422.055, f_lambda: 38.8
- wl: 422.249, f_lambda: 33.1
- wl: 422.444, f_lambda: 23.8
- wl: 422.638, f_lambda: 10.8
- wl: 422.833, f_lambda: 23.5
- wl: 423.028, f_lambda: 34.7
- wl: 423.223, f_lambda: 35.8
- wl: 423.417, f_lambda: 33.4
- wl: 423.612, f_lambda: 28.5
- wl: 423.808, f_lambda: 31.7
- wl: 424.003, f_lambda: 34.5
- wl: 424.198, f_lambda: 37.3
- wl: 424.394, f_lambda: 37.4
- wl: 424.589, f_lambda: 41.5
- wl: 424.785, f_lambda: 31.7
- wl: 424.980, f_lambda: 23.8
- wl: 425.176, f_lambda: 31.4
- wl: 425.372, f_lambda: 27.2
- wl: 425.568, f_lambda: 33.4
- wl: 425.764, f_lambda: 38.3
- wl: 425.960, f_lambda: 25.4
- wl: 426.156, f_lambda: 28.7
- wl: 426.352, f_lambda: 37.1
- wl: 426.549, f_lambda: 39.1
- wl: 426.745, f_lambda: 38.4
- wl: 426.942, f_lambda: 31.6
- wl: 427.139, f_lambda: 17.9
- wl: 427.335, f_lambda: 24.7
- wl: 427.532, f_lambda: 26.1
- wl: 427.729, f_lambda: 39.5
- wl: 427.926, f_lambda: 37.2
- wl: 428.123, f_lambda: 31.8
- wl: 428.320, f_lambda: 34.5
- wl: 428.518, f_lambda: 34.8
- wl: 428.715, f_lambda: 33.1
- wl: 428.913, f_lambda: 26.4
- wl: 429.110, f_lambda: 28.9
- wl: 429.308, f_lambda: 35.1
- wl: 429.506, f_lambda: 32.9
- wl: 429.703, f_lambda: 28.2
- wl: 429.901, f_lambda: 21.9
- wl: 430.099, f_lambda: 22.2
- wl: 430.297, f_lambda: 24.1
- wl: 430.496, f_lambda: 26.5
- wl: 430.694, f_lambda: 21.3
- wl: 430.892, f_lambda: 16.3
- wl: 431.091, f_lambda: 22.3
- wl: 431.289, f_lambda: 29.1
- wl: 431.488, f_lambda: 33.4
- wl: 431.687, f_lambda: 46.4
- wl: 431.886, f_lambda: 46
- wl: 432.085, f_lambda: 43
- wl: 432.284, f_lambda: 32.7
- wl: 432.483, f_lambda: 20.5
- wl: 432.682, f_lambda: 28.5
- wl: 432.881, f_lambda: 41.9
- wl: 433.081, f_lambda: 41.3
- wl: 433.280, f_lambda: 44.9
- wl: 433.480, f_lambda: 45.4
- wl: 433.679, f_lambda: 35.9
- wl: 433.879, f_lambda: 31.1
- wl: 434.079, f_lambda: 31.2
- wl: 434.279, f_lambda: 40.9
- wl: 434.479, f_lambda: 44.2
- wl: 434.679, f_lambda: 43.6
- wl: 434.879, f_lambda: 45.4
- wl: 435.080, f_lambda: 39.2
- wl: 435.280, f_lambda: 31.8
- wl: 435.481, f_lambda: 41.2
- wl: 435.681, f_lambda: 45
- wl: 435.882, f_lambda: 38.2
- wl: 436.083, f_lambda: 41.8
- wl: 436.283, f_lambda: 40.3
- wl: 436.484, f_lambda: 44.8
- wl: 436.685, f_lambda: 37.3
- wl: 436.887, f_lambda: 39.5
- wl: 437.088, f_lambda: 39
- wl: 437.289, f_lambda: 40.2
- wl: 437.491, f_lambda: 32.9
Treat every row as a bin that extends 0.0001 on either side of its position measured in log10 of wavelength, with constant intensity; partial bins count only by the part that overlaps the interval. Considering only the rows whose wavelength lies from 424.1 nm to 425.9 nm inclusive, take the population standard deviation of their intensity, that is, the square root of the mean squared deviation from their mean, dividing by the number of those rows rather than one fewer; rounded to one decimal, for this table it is 5.4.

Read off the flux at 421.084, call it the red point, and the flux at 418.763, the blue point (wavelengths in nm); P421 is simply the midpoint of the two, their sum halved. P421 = 30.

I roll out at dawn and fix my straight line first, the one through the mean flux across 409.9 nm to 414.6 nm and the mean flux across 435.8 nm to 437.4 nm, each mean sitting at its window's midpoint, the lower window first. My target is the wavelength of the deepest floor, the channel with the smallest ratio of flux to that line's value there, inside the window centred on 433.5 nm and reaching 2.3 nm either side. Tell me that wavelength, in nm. 432.483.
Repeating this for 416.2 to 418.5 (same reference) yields 417.223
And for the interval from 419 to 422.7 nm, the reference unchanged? 422.638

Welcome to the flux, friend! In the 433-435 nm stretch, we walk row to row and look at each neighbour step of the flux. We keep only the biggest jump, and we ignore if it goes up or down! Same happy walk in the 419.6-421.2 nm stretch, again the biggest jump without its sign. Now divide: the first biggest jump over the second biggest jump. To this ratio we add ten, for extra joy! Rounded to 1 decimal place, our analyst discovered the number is 11.3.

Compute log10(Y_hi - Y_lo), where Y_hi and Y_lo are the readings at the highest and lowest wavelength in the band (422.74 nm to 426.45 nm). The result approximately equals 1.1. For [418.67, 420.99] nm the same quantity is 1.2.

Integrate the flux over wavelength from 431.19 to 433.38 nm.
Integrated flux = 81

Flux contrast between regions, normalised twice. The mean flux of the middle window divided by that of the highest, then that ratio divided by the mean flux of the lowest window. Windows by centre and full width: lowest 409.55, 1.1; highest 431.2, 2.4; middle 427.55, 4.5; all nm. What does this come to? 0.029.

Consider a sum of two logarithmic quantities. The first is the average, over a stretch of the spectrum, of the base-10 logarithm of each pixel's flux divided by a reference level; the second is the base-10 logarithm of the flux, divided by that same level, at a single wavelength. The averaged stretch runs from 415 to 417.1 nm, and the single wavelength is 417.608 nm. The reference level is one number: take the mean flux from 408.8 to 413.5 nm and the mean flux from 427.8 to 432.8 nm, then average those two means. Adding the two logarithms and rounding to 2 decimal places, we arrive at 0.05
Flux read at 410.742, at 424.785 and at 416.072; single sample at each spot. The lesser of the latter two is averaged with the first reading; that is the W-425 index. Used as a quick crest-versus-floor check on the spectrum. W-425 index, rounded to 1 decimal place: 34.1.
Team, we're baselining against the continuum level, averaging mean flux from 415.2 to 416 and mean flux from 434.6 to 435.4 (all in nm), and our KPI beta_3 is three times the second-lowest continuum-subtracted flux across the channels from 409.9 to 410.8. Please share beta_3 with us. -20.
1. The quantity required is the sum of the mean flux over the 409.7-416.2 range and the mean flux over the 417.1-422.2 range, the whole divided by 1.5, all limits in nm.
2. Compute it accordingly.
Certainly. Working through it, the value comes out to 45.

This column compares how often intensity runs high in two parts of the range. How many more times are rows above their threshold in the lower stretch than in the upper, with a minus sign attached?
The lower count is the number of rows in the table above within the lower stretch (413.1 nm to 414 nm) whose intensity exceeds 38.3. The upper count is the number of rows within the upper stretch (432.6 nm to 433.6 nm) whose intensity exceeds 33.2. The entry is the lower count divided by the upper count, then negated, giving -0.25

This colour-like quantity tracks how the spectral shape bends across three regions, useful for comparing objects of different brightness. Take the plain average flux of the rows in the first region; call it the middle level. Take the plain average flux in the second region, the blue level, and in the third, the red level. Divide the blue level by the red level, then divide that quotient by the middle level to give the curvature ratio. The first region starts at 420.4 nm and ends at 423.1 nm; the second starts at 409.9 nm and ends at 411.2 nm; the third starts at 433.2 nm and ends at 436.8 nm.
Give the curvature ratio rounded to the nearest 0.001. 0.025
